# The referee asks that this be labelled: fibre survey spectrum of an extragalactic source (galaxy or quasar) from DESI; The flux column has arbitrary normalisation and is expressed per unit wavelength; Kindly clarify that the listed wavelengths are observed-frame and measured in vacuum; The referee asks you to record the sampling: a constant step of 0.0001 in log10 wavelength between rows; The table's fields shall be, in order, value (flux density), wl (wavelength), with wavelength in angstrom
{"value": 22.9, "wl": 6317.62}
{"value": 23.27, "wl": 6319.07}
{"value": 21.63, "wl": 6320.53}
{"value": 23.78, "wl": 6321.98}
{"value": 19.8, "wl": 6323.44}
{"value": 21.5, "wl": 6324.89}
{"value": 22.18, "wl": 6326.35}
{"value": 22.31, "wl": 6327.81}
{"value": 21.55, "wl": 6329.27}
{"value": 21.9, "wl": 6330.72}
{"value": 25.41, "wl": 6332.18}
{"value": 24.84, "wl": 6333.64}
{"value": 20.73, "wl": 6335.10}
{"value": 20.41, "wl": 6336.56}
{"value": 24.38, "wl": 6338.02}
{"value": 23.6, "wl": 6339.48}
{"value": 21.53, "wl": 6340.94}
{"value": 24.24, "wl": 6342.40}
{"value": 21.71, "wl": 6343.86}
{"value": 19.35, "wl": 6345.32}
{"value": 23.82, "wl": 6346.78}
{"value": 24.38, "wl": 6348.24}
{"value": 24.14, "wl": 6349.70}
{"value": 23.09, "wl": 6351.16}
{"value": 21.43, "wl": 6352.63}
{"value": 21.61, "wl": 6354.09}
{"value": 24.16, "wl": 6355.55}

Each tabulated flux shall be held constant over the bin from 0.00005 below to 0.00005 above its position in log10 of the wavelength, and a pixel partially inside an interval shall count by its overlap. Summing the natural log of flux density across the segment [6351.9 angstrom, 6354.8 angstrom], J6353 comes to 6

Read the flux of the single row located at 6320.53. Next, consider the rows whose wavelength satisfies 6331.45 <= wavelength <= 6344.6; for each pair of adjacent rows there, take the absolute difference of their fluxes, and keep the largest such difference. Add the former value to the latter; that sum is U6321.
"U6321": 25.7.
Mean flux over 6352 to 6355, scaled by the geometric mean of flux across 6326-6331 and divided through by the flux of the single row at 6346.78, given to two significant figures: 20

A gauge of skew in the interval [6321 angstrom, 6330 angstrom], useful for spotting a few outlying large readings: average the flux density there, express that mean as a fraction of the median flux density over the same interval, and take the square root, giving 1.00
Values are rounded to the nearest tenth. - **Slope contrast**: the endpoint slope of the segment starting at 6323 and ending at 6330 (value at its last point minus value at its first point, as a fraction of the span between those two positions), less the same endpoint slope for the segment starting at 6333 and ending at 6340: 0.5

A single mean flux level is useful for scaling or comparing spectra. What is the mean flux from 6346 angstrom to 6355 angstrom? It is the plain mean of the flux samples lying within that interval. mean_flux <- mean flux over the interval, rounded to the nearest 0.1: 23.1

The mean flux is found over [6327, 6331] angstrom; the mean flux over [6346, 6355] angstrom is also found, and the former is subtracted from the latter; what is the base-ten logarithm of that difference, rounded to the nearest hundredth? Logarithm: 0.06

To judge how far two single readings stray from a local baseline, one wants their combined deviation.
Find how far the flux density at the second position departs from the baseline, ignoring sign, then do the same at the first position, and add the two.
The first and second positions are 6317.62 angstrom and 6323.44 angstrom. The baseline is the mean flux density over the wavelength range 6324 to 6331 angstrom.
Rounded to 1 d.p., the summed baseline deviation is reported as 3.1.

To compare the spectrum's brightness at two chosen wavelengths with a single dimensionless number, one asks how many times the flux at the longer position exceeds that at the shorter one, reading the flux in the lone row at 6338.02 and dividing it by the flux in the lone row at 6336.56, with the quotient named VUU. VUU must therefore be 1.19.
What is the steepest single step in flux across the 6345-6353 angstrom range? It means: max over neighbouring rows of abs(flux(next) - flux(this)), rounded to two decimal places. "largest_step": 4.47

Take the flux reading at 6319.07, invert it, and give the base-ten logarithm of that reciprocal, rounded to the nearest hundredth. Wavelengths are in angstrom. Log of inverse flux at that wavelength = -1.37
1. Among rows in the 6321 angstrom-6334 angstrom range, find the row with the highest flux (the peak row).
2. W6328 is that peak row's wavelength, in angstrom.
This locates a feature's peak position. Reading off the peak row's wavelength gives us 6332.18 angstrom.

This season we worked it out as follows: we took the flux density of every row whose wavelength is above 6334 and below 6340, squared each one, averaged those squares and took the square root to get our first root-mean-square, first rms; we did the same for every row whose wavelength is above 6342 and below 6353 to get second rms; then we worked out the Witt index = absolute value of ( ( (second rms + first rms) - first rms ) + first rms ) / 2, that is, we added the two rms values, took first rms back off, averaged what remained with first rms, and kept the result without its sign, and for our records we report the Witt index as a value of 22.6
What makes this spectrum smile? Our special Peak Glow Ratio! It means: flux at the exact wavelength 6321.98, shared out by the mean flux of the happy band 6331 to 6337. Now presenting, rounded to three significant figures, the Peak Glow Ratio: 1.04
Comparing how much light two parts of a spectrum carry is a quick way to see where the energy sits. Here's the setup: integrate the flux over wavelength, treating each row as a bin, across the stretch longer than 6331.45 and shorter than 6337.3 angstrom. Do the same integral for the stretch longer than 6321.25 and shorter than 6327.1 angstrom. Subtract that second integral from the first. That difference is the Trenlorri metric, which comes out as 6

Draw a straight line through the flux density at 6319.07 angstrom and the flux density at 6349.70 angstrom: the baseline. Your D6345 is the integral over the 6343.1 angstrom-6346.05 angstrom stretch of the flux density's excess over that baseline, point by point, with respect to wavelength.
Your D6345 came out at -10.1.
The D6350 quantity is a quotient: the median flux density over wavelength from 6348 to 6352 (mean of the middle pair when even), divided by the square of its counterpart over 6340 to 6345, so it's 0.0512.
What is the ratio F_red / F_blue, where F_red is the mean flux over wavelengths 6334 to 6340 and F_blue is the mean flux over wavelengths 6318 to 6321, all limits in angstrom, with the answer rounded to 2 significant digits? 0.99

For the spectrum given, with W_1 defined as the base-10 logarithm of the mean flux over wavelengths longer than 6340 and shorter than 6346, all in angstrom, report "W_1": 1.34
